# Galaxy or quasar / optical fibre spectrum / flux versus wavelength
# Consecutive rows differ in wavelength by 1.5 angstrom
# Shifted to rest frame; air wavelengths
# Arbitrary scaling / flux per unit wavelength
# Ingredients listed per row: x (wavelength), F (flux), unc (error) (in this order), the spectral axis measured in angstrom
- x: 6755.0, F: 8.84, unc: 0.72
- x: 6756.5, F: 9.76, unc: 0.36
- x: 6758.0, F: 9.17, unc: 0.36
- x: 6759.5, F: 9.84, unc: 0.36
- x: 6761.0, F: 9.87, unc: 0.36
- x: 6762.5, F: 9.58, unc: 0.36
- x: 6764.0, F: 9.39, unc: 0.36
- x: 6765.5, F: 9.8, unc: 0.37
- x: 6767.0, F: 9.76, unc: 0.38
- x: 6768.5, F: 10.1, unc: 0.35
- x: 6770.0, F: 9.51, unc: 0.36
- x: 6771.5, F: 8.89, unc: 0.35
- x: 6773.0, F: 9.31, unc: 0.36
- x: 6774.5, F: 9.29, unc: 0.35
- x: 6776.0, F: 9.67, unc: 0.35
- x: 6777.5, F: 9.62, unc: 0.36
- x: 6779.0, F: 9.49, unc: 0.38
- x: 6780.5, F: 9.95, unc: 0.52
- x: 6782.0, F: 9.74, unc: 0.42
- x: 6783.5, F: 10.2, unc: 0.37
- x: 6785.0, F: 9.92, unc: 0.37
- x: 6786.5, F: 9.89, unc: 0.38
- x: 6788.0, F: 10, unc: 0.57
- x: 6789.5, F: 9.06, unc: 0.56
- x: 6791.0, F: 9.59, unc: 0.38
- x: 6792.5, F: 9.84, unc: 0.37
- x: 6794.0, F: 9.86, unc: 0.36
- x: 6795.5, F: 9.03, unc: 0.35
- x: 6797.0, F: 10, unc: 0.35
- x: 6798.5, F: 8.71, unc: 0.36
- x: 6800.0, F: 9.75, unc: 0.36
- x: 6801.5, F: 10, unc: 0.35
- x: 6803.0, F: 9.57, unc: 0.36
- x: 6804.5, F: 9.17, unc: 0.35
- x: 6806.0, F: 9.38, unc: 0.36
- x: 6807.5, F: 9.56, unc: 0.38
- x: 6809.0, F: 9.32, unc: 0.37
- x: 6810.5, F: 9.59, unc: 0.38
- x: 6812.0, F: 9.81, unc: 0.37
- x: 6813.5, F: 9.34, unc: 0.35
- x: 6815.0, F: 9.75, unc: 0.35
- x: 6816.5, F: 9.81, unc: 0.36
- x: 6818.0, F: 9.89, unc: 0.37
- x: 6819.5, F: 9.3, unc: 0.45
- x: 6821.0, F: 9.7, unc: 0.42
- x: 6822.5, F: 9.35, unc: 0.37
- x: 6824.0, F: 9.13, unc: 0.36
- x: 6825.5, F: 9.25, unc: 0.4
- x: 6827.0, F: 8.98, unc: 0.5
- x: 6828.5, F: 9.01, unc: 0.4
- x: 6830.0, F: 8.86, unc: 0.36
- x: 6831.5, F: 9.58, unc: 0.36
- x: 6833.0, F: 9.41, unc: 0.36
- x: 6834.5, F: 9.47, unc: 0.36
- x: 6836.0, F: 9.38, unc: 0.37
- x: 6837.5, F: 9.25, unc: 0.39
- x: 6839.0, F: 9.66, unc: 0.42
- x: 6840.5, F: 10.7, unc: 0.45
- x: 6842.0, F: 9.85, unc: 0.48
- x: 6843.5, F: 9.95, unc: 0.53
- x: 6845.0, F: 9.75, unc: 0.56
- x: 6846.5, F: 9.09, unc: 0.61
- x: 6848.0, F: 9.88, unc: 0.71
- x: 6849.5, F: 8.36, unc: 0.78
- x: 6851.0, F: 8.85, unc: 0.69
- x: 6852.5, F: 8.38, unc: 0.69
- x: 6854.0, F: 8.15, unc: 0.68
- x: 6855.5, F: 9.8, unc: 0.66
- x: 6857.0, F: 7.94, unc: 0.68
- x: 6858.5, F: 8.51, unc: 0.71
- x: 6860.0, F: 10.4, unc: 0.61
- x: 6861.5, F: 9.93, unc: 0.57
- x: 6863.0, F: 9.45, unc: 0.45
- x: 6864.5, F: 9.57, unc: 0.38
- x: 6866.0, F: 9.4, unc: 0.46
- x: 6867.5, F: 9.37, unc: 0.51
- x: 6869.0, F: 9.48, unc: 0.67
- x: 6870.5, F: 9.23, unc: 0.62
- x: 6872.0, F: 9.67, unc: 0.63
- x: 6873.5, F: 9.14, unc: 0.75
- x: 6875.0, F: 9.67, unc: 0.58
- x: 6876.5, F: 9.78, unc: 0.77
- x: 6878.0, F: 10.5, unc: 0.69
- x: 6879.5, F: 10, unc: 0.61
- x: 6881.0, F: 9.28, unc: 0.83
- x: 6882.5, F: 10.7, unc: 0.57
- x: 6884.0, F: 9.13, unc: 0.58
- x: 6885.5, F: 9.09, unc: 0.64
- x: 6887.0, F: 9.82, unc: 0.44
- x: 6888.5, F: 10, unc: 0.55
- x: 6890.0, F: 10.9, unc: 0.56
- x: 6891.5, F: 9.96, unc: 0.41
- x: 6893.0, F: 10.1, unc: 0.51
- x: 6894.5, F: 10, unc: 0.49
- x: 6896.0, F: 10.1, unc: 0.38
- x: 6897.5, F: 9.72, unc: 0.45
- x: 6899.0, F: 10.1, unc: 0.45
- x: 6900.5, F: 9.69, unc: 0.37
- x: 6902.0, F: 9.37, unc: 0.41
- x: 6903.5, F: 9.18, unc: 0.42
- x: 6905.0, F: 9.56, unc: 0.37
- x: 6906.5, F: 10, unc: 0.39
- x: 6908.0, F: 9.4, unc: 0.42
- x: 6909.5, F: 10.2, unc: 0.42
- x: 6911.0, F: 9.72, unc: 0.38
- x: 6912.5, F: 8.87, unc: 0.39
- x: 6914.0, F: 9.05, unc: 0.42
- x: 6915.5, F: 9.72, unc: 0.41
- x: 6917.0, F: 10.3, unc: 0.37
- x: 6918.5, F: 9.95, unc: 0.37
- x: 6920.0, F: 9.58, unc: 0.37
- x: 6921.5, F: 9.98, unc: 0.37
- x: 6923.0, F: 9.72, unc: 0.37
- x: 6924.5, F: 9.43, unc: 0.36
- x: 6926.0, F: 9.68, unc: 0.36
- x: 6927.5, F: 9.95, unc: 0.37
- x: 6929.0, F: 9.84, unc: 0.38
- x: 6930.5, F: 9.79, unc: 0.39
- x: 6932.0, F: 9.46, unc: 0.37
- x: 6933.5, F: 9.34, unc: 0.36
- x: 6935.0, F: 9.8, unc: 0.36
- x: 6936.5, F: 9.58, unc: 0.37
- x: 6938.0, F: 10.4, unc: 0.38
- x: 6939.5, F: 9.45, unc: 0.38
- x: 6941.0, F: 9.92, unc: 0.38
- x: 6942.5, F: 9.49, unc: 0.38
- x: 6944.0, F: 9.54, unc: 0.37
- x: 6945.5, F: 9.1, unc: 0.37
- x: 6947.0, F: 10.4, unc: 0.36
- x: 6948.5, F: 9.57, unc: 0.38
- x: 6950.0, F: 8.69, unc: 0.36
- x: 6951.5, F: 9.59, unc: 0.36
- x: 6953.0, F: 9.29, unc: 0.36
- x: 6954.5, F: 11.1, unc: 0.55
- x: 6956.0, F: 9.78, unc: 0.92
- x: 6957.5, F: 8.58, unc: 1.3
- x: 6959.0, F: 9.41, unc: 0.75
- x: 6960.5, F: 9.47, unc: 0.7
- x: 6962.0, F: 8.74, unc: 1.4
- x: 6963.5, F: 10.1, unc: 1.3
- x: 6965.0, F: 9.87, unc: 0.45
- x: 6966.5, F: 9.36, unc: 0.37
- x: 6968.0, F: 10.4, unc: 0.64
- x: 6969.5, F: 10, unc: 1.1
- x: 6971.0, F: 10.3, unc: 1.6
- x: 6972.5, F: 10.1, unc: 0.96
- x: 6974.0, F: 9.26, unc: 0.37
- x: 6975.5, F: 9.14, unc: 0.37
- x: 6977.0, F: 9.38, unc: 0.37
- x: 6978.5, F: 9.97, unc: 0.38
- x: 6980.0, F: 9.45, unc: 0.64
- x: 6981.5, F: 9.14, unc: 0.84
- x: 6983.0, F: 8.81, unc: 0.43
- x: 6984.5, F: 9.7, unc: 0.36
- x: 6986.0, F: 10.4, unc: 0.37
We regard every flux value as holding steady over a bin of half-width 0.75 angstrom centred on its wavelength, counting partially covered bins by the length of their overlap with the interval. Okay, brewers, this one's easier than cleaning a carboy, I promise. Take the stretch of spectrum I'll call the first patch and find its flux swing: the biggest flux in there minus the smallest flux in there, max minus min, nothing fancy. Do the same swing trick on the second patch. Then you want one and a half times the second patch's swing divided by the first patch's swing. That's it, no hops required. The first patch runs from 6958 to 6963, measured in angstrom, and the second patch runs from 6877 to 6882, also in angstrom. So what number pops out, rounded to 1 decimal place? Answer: 2.5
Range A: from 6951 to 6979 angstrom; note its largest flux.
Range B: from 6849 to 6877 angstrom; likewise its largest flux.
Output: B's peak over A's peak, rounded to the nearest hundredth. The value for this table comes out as 0.94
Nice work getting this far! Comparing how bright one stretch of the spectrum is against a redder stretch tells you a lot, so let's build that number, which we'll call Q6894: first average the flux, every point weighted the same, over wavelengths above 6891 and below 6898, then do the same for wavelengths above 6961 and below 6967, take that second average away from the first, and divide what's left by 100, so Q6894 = 0.0046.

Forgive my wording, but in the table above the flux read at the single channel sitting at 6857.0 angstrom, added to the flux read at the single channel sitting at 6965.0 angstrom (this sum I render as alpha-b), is 17.8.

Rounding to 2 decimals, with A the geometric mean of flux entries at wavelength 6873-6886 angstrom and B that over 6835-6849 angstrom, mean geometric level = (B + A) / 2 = 9.70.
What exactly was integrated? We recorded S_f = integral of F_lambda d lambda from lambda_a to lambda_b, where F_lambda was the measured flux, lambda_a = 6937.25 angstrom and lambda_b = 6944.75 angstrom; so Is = 73.2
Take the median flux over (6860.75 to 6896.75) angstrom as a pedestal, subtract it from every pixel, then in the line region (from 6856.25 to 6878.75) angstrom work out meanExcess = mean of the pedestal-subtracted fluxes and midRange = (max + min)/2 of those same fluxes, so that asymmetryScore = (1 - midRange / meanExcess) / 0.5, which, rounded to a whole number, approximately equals -2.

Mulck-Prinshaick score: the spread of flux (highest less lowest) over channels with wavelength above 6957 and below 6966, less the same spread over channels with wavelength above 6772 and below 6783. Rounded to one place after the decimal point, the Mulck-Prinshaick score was 0.9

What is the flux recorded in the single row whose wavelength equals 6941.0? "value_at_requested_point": 9.92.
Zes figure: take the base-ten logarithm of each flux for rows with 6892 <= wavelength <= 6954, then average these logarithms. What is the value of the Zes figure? 0.99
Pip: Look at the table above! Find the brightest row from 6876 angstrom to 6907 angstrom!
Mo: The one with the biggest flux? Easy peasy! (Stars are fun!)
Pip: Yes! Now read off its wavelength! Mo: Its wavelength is 6890.0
